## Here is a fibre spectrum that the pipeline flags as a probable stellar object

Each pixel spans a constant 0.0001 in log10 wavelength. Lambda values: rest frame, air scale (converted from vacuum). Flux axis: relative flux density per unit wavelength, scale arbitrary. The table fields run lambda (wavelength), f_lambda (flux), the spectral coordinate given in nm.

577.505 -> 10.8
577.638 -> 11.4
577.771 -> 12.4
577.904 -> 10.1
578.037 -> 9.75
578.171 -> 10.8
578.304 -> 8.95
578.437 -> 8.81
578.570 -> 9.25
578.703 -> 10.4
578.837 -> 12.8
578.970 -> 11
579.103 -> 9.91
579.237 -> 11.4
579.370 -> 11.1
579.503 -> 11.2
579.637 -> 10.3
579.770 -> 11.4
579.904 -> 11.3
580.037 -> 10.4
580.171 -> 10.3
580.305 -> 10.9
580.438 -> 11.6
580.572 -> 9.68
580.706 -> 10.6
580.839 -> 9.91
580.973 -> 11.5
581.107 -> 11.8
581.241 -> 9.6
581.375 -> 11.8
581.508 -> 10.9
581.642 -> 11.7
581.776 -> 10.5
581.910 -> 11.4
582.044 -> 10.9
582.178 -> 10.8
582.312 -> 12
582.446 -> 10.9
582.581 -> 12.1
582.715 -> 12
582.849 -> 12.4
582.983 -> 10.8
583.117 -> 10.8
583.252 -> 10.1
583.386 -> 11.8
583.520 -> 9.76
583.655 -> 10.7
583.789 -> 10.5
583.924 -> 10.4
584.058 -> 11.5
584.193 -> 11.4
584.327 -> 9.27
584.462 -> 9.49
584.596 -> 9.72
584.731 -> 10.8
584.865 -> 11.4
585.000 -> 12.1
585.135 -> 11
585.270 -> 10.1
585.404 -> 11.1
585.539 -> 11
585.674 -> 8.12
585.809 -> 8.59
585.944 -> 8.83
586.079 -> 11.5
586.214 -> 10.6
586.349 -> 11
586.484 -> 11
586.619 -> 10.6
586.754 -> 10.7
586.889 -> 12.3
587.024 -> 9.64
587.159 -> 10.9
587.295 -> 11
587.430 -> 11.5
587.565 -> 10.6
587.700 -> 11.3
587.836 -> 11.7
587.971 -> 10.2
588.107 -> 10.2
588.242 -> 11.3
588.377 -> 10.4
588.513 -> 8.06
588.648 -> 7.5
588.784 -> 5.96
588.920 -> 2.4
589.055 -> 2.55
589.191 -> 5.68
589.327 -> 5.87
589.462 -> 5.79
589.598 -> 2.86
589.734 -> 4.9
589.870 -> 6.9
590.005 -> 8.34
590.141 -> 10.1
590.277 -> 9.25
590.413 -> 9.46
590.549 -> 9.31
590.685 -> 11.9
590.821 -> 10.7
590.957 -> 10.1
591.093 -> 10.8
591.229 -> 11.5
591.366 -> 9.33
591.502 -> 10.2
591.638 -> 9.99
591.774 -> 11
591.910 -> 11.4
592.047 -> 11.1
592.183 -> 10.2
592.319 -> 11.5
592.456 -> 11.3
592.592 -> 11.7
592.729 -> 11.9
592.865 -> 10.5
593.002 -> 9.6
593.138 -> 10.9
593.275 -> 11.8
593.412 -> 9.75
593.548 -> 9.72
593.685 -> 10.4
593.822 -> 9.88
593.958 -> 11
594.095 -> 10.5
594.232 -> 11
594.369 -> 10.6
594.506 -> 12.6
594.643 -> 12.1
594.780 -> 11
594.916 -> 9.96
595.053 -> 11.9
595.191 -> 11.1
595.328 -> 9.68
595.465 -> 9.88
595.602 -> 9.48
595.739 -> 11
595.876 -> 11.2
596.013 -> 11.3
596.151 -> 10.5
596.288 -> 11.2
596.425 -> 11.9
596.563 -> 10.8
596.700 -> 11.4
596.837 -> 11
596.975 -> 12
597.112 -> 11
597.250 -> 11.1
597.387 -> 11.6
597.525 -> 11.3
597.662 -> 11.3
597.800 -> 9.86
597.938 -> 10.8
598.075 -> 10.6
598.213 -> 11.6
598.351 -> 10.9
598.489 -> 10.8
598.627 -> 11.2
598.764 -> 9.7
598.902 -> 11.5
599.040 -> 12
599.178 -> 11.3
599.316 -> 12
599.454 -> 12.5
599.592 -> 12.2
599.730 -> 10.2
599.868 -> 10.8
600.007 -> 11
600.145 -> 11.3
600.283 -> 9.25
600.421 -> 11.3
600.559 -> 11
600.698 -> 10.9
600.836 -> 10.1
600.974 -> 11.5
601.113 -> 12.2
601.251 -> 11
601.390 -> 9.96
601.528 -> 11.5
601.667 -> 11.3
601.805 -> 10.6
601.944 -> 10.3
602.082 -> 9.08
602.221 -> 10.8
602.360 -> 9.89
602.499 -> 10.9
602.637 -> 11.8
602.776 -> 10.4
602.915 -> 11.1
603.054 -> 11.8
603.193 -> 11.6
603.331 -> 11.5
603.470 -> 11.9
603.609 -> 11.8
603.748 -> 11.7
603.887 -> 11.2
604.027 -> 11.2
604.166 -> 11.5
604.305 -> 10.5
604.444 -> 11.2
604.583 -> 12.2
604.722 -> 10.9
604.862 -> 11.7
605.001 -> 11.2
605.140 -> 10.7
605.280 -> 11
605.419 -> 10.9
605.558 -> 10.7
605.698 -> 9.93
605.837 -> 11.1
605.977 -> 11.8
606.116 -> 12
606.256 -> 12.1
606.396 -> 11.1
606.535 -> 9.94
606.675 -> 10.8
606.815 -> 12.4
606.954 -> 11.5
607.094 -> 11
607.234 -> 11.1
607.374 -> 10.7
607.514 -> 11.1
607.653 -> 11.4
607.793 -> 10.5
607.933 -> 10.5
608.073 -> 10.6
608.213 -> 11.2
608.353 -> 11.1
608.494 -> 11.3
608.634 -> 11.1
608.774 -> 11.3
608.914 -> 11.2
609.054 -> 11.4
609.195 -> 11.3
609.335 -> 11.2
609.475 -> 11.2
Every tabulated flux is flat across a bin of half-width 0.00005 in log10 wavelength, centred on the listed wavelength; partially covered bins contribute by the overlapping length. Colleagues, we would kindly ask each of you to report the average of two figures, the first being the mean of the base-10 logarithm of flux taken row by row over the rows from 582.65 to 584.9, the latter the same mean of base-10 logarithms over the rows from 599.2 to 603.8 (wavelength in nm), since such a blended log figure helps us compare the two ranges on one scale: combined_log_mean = 1.04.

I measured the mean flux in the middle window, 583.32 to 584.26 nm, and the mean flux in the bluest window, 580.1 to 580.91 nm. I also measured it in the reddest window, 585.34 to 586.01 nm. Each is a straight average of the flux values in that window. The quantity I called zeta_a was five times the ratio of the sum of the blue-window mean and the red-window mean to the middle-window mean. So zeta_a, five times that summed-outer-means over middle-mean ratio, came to 9.2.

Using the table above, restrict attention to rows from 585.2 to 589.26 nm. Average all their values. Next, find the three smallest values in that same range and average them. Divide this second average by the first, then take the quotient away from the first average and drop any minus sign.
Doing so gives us 9.2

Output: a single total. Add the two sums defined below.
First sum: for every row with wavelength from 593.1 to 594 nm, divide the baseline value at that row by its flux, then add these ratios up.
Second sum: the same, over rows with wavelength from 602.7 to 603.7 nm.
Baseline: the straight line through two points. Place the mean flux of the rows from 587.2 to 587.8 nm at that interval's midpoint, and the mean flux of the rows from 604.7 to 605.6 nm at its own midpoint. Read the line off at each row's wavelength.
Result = 14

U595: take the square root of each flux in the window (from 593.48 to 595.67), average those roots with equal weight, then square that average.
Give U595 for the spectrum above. 10.7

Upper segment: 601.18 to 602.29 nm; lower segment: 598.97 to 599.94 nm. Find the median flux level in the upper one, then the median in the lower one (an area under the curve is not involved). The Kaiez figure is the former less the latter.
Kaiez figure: -1.3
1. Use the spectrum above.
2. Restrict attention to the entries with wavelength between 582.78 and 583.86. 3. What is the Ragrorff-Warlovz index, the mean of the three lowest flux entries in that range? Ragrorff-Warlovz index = 10.1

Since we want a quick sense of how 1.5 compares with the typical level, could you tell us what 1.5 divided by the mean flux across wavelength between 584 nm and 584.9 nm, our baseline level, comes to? 0.143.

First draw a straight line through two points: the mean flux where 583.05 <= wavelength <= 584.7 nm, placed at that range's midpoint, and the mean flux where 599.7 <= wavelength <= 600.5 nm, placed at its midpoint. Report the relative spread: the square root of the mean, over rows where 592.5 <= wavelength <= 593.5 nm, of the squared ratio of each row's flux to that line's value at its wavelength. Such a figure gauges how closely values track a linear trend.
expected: 1.03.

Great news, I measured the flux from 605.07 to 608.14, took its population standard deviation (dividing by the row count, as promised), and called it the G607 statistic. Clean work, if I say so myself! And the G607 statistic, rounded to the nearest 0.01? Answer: 0.62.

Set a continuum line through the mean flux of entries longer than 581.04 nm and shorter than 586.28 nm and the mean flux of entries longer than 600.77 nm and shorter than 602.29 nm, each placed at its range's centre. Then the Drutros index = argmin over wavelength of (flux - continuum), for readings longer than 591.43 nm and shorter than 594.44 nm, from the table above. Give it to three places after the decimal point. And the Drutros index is 593.002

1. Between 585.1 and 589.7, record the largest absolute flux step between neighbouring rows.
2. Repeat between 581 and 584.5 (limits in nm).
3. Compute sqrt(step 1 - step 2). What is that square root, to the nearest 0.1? 1.2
